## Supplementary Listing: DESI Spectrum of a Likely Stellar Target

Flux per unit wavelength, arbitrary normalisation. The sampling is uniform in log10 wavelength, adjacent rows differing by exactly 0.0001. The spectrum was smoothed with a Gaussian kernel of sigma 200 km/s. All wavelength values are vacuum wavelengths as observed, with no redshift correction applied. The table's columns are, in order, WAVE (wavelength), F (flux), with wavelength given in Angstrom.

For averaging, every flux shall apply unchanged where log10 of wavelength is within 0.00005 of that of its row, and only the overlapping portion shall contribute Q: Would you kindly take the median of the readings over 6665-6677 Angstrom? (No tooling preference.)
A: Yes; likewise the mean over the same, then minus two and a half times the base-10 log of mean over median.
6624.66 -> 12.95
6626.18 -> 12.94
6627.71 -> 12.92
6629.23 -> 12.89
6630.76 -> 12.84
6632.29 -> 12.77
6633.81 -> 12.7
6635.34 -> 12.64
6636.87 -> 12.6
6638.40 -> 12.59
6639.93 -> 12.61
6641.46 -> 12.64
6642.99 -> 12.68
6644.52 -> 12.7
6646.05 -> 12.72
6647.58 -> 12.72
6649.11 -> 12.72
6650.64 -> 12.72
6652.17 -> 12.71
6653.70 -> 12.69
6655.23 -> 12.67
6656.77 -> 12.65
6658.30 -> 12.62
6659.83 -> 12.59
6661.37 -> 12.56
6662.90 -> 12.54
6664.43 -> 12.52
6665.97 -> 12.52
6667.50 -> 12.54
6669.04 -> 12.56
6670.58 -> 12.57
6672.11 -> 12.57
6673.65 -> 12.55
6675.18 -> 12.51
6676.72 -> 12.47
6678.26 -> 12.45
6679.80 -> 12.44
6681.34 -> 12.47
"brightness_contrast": 0.0008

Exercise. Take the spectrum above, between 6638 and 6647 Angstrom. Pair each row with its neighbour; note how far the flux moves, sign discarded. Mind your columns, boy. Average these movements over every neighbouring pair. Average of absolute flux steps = 0.026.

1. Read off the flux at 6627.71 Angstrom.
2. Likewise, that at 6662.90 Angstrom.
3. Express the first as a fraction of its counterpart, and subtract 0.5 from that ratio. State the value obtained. 0.530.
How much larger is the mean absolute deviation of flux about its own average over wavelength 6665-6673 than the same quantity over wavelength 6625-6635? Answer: -0.056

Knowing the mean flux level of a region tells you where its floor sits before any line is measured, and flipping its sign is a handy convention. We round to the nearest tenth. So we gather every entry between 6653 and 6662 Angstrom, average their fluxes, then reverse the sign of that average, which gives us -12.6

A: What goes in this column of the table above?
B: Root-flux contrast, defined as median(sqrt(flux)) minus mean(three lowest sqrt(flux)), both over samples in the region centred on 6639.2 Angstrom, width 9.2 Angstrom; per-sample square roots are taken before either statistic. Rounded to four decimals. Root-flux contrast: 0.0035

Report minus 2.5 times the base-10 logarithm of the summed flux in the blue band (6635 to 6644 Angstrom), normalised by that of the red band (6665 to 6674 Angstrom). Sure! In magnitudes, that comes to -0.006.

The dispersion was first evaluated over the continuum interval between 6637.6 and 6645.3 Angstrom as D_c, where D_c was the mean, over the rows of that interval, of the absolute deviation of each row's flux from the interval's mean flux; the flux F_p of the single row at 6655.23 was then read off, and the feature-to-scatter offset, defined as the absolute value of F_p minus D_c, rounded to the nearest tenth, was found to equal 12.6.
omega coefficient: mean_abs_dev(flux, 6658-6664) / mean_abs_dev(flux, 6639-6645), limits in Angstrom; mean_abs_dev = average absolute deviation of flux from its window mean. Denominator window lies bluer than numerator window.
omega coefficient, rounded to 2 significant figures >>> 0.85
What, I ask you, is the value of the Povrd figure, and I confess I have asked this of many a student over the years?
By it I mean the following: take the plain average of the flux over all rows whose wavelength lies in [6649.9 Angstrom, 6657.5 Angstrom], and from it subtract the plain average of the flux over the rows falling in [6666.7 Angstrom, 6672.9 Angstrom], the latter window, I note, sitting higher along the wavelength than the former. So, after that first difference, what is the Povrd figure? 0.128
